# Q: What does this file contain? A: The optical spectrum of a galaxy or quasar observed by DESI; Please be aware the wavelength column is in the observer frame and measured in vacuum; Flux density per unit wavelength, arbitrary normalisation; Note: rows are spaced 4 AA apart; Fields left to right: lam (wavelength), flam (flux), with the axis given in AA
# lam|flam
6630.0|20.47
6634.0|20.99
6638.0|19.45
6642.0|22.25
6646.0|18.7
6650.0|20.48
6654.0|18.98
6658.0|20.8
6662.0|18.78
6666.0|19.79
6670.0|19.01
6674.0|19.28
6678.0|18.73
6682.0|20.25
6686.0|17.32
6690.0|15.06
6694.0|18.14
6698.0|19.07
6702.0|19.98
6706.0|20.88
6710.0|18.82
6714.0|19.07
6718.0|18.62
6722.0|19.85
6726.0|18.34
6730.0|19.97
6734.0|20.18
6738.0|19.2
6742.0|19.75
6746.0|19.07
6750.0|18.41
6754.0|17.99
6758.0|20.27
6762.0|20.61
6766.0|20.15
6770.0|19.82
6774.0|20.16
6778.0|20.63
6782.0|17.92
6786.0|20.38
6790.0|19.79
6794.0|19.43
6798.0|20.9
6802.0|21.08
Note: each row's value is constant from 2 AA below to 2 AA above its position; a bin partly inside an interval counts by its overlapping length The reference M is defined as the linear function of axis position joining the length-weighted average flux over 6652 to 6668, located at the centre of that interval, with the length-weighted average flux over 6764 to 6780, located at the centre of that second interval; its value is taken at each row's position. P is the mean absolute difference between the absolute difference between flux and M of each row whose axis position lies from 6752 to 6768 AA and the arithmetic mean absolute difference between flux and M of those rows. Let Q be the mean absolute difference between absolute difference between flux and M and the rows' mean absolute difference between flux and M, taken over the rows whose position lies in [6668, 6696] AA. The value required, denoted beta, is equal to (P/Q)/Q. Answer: 0.6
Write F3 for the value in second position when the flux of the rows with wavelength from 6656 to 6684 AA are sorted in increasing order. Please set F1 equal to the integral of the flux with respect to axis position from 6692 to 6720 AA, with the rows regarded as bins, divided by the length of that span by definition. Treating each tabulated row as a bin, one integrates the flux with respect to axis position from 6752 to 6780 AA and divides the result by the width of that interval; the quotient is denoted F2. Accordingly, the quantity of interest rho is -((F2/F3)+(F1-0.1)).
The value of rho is -20.2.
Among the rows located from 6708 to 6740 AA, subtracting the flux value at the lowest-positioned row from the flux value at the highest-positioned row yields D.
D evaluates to 0.38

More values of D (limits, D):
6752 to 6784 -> -0.07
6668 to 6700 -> 0.06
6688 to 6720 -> 3.56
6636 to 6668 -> 0.34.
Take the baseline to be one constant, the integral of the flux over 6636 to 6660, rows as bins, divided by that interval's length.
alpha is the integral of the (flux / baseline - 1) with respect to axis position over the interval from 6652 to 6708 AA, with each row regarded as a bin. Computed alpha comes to -3.1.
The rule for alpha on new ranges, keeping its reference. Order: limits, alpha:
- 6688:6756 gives -3.9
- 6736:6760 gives -1.2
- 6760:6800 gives -0.3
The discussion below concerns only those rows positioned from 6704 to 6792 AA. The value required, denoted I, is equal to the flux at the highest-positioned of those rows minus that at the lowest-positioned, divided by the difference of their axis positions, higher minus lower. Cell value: -0.013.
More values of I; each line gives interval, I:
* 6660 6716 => 0.006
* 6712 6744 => 0.024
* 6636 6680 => -0.018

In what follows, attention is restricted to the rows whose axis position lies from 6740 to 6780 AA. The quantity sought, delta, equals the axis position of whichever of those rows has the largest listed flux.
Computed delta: 6778.0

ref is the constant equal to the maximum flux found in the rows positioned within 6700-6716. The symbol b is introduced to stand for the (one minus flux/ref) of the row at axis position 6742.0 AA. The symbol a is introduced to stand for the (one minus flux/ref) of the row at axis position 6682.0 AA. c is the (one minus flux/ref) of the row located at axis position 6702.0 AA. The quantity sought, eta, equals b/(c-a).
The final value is 4.2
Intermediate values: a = 0.030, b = 0.05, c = 0.04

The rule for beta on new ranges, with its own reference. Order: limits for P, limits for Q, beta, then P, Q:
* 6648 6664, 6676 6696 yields 0.1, 0.2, 1.20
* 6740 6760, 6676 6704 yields 0.5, 0.7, 1.13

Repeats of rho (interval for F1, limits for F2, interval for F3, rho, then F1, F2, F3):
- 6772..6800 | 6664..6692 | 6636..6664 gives -20.8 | 19.9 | 18.5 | 18.78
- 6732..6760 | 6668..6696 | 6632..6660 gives -20.1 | 19.3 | 18.3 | 18.98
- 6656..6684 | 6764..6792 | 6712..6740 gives -20.5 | 19.5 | 19.8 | 18.62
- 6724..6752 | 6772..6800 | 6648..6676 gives -20.2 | 19.3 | 19.9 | 18.98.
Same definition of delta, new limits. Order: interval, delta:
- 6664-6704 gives 6682.0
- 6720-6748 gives 6734.0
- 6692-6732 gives 6706.0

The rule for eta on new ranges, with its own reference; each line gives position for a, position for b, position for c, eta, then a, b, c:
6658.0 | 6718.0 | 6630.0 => 6.8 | 0.004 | 0.11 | 0.02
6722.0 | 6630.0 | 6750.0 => 0.3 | 0.049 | 0.02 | 0.12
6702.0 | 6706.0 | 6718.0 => 0.0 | 0.043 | 0.00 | 0.11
